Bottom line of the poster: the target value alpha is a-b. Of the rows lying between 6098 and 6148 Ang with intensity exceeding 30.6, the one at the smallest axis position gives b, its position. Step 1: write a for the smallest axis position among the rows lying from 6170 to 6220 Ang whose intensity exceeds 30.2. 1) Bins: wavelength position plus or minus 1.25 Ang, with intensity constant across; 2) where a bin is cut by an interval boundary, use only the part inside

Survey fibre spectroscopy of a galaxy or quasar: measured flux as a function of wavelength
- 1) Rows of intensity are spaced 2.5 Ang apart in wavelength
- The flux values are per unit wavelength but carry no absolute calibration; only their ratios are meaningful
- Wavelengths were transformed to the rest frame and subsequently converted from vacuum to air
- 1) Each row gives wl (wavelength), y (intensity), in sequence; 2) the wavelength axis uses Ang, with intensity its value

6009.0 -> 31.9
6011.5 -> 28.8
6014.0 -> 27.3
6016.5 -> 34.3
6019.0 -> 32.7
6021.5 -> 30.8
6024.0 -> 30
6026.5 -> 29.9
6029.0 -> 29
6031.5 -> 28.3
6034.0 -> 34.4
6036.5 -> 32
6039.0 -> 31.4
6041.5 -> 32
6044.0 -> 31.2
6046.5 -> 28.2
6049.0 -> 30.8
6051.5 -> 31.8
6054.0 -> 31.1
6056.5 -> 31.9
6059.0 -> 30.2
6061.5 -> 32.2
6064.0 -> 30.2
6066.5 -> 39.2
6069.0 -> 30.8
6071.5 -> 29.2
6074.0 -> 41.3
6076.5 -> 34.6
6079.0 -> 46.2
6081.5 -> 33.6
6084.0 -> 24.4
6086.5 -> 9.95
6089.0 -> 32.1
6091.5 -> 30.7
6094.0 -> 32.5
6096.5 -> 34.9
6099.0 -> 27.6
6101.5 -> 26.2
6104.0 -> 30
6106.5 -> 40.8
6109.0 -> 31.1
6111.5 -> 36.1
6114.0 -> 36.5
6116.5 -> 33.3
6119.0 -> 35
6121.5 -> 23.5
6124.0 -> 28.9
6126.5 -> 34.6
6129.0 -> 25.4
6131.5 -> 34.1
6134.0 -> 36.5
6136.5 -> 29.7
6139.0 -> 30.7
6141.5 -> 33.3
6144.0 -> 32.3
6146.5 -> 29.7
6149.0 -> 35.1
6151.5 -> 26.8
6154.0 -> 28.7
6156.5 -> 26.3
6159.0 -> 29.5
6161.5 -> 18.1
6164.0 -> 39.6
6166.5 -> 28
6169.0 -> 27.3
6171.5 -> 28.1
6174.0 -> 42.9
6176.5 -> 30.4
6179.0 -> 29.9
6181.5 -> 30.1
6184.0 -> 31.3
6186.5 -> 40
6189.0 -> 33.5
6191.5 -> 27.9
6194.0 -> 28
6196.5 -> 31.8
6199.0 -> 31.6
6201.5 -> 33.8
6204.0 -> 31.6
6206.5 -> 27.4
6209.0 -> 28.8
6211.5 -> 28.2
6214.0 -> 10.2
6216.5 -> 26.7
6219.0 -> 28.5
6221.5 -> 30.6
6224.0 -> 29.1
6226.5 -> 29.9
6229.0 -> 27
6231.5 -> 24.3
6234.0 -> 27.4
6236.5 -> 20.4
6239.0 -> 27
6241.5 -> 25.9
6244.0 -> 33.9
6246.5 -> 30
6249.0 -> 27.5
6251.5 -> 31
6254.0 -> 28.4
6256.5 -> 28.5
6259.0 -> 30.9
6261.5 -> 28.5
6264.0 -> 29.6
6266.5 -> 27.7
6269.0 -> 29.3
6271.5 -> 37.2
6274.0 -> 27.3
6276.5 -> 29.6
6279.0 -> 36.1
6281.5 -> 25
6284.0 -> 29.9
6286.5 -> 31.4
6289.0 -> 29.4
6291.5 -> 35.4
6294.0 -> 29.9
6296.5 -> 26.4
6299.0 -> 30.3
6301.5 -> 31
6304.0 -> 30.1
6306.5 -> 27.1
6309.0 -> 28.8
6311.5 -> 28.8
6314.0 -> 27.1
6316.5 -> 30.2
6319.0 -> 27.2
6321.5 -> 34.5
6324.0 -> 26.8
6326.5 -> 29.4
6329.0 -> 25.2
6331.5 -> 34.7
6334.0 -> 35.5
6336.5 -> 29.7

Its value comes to 67.5 Ang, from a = 6174.0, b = 6106.5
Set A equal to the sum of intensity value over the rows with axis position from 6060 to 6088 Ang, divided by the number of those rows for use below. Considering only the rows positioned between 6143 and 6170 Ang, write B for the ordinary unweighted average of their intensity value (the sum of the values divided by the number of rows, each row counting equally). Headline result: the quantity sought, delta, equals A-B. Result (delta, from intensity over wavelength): 3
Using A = 32.0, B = 29.2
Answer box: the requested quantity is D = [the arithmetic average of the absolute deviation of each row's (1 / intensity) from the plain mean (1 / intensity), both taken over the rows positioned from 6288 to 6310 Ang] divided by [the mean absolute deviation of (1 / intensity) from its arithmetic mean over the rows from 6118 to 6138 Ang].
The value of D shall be 0.4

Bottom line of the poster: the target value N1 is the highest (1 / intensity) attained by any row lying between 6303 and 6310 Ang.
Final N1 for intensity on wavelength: 0.0369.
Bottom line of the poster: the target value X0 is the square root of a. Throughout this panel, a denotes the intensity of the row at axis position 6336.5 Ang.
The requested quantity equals 5.45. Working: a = 29.7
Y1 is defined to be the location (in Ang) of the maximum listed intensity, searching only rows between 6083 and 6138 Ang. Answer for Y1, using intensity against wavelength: 6106.5 Ang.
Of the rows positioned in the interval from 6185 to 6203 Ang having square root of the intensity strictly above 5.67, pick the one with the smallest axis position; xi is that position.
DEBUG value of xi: 6186.5 Ang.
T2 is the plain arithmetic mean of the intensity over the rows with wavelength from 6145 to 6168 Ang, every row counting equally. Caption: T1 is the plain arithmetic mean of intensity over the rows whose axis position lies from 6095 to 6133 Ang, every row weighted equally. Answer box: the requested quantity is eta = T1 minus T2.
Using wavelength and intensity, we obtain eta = 3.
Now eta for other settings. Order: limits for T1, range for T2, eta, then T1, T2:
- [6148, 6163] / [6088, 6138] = -5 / 27.4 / 32.0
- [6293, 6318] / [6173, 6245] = 0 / 29.0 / 29.2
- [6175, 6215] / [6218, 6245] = 2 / 29.7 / 27.6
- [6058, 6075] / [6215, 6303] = 4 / 33.3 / 29.2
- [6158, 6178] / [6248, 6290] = 1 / 30.5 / 29.8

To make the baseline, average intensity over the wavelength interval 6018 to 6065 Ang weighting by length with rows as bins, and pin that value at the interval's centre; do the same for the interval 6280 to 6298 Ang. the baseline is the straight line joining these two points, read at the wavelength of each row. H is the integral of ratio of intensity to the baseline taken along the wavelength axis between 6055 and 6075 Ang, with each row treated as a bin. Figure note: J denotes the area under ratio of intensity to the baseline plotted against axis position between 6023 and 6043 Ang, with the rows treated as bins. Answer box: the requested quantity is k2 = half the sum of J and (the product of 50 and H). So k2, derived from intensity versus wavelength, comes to 545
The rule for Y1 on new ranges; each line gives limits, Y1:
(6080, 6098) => 6096.5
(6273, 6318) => 6279.0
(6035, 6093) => 6079.0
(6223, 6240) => 6226.5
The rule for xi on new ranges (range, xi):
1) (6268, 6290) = 6271.5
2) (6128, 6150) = 6131.5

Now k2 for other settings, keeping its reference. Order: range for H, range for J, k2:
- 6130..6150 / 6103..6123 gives 545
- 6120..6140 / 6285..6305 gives 510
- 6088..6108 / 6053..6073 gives 529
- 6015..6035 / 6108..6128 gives 511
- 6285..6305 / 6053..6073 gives 524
